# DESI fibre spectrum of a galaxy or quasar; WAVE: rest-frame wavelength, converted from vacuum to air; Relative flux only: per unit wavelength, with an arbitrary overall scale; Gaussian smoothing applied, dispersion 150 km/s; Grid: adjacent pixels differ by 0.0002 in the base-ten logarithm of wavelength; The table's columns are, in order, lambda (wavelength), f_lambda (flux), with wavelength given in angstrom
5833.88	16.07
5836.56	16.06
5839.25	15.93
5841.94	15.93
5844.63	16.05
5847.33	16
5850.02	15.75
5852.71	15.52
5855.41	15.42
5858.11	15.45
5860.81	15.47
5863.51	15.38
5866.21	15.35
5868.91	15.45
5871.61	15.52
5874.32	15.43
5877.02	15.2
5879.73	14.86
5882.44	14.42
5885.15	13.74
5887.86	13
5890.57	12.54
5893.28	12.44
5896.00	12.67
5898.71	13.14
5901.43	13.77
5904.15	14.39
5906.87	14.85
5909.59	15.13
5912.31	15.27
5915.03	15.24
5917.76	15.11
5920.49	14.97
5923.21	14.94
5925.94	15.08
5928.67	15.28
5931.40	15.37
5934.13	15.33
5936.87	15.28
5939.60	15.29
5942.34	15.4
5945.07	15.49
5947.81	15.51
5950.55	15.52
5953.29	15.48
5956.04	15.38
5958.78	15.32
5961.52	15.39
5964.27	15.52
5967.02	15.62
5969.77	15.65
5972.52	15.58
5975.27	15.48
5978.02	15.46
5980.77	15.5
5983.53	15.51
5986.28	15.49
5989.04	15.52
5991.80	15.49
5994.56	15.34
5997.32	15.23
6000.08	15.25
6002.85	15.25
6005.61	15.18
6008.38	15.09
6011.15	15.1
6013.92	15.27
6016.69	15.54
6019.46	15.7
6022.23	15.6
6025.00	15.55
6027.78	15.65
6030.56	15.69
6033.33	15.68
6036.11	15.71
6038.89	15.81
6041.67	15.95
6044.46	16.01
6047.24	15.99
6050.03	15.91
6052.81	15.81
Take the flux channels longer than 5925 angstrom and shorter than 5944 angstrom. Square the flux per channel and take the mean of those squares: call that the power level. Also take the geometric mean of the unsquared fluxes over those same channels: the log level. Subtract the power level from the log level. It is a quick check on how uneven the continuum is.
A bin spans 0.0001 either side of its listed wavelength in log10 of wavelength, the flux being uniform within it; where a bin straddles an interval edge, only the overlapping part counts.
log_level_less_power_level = -219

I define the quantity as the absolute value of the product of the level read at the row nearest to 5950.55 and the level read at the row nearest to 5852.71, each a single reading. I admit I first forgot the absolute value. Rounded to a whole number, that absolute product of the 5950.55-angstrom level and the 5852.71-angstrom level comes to 241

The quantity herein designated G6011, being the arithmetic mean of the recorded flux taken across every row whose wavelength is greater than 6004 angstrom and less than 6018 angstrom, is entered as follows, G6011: 15.2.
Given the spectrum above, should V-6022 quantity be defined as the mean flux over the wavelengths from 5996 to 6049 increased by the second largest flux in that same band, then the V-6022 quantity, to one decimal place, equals 31.5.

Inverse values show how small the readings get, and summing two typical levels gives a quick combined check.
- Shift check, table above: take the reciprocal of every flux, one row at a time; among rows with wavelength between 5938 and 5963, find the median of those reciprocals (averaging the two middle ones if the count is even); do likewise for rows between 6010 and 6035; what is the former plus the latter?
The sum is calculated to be 0.1290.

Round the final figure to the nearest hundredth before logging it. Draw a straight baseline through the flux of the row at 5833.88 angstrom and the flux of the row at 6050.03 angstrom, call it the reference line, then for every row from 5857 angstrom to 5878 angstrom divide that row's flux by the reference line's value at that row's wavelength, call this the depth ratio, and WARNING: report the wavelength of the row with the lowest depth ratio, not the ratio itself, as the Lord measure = 5877.02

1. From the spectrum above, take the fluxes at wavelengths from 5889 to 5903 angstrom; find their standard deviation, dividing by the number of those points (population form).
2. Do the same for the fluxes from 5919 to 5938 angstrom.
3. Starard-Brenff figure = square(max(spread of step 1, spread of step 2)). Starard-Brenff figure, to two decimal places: 0.24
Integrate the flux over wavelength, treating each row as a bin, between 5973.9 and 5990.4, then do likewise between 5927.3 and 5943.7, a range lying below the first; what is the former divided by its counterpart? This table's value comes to 1.02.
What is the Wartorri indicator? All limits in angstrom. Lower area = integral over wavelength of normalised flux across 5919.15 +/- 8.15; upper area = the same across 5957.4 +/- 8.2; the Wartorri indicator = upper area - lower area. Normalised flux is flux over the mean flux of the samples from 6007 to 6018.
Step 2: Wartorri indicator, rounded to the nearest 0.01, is 0.46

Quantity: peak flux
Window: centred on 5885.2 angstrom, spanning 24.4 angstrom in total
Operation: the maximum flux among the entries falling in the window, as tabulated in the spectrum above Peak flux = 15.43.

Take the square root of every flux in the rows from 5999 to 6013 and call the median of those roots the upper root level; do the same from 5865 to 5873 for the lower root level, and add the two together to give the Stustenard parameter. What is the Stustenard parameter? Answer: 7.83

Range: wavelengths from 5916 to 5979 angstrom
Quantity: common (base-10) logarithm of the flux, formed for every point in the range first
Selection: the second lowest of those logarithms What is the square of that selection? 1.38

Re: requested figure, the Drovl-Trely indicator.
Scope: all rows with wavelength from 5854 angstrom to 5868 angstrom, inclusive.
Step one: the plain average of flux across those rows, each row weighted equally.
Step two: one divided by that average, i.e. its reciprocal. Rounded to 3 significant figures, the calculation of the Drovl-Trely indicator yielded 0.0649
